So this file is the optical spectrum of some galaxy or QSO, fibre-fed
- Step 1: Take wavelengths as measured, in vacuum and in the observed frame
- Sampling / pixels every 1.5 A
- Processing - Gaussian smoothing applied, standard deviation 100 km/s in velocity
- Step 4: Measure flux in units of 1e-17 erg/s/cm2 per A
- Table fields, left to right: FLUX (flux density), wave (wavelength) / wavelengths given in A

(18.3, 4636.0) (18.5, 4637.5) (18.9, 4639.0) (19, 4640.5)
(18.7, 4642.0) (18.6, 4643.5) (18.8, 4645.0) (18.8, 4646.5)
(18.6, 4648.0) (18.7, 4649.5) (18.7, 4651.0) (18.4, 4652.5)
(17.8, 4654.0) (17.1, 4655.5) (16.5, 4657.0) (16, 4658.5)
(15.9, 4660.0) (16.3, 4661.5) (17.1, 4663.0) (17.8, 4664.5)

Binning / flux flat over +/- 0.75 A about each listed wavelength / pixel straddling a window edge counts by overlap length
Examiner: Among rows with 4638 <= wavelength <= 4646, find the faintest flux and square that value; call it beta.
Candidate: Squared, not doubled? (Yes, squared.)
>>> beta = 346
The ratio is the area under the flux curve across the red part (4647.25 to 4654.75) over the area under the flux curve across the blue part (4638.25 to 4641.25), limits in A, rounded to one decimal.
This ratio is 2.4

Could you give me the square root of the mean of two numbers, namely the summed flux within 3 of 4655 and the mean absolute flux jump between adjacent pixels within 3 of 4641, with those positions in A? 5.91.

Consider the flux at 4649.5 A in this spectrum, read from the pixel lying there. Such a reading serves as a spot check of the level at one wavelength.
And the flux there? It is 18.7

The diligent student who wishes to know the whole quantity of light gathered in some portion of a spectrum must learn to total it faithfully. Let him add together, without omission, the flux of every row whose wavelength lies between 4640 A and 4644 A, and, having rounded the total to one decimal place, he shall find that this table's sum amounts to 56.3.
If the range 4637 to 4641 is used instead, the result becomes 56.4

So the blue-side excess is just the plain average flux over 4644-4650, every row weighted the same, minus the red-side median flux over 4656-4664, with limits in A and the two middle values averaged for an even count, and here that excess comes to 2.4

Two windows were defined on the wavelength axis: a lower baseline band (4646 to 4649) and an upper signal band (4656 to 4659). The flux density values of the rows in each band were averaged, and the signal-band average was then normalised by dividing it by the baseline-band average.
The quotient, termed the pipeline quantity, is 0.87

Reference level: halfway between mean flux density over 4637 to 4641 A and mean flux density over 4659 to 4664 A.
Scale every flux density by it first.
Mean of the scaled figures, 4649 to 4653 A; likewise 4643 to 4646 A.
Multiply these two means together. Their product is 1.12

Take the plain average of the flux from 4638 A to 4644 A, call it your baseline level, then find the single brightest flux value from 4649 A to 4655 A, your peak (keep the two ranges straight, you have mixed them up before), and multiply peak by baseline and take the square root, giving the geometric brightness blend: 18.7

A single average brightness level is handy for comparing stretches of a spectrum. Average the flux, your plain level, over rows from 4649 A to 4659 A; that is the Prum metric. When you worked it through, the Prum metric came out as 17.6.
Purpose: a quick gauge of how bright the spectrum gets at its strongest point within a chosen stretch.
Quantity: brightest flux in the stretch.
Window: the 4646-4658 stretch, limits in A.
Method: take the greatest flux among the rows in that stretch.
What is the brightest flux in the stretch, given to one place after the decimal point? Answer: 18.8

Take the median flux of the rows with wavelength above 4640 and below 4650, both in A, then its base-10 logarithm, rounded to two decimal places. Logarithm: 1.27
